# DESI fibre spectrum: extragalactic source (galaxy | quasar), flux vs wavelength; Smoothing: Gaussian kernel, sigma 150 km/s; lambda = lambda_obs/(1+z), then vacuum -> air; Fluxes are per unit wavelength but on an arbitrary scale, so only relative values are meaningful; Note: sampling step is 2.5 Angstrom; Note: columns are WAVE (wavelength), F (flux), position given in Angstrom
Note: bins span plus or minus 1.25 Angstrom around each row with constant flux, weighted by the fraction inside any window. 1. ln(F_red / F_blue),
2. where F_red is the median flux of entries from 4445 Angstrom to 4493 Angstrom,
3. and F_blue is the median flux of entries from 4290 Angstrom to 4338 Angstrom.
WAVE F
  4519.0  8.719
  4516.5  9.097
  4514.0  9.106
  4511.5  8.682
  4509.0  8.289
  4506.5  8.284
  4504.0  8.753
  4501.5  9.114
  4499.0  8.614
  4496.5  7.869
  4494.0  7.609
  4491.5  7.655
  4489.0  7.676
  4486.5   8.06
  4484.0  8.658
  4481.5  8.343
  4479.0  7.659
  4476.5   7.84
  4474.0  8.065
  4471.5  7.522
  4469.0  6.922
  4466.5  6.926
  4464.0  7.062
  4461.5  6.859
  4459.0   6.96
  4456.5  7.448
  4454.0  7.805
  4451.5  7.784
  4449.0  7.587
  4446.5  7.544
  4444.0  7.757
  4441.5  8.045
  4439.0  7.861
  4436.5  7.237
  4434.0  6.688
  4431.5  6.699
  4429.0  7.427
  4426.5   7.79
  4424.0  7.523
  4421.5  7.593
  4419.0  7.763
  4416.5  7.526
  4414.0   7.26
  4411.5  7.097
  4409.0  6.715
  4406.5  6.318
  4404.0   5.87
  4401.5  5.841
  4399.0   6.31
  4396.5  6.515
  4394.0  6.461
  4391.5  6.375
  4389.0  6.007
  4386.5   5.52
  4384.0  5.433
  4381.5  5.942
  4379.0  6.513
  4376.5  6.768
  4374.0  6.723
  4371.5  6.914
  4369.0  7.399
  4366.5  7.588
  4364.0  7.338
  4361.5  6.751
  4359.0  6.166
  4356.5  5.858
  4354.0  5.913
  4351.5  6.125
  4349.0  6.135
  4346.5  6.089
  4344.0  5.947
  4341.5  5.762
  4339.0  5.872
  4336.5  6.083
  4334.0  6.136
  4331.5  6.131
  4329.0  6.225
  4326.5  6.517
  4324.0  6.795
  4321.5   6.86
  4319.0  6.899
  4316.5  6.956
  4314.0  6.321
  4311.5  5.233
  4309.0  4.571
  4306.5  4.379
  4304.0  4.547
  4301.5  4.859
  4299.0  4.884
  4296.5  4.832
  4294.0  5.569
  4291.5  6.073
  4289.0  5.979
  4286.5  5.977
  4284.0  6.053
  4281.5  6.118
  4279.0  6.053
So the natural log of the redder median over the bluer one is 0.23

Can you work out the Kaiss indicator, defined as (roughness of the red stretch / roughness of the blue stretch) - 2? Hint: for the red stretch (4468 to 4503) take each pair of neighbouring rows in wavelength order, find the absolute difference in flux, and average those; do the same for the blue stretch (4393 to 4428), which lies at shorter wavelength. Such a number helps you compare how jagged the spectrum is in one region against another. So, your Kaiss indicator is -0.4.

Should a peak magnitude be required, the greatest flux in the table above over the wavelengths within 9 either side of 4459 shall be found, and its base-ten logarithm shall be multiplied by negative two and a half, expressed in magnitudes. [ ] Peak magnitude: -2.23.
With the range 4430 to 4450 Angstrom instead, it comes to -2.26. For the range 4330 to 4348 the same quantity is -1.97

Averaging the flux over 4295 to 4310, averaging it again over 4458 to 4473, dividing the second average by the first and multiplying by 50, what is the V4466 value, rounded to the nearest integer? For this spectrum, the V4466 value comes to 75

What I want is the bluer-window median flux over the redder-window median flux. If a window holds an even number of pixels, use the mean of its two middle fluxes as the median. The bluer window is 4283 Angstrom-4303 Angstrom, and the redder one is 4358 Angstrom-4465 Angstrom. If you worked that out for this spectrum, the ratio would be 0.83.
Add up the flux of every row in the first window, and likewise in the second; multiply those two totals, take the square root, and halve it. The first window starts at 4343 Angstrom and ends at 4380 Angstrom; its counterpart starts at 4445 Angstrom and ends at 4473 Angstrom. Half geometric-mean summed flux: 44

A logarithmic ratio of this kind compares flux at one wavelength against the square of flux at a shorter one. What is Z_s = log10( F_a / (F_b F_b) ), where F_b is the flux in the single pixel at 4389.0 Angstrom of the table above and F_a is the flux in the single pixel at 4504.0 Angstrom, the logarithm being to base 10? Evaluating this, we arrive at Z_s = -0.62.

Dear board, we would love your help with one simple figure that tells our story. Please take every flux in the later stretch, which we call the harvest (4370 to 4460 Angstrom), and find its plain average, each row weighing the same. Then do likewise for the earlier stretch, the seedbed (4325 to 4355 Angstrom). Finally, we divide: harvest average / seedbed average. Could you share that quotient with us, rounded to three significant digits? 1.14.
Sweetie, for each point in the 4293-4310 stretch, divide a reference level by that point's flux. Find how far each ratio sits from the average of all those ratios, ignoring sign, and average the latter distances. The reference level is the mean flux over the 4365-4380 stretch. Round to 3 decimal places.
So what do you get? 0.079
